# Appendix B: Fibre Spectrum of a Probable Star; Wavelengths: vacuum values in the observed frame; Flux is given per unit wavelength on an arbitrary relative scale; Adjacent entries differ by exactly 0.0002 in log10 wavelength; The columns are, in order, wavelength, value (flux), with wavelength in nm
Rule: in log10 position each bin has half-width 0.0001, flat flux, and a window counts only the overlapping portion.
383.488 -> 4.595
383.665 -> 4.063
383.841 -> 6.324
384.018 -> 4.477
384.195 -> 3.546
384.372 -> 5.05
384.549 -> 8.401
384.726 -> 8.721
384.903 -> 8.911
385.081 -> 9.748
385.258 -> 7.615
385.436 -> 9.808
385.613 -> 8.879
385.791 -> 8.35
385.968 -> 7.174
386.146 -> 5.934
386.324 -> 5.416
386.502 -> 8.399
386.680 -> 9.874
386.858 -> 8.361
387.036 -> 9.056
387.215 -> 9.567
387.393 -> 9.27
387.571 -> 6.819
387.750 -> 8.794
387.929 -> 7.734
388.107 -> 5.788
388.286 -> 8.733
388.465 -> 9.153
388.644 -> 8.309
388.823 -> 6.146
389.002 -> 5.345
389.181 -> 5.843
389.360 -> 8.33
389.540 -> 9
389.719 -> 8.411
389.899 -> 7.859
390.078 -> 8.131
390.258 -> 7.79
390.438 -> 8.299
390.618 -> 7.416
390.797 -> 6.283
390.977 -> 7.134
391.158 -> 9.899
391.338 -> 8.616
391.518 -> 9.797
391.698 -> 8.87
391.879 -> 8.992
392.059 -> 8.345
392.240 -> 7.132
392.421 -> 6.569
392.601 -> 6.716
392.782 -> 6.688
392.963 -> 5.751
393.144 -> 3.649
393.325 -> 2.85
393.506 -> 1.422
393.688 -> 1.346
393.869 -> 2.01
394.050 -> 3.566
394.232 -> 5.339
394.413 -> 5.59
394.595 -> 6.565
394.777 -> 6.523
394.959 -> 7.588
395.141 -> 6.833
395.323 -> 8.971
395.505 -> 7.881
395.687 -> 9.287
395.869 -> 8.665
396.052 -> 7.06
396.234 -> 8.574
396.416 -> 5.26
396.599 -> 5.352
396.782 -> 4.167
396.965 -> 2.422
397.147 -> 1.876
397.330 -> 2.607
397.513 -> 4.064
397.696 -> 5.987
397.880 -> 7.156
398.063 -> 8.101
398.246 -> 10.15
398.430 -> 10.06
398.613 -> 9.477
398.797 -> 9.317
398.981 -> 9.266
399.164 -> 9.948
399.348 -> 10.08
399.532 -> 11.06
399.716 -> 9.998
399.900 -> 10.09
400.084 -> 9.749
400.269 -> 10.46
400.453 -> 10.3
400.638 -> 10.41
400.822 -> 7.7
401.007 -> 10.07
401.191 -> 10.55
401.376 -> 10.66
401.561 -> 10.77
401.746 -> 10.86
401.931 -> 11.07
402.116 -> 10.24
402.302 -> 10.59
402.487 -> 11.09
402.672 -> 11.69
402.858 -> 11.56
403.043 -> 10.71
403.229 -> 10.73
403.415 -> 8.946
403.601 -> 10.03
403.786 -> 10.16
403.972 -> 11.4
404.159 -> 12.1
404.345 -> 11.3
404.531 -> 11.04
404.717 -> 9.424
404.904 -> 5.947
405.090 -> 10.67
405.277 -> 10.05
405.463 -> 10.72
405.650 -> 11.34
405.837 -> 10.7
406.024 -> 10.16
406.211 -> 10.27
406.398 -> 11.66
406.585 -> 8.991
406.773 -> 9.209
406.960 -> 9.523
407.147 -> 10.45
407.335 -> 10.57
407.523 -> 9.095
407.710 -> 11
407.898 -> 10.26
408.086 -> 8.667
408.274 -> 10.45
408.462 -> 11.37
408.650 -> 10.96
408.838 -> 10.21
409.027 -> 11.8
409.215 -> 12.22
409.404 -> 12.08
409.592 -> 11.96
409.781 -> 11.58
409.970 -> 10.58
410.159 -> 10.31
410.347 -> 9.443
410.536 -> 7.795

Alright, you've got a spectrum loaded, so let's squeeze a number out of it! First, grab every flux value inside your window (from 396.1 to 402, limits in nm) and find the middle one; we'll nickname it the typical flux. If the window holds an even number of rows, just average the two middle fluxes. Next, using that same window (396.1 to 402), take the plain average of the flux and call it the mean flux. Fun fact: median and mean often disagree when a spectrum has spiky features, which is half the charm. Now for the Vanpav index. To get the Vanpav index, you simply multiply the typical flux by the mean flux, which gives 82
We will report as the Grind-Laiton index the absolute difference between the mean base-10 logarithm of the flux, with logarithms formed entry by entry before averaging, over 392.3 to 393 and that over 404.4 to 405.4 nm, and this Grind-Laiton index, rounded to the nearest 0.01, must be 0.16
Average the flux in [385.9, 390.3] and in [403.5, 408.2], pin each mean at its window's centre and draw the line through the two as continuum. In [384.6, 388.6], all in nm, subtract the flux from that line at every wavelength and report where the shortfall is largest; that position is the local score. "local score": 386.324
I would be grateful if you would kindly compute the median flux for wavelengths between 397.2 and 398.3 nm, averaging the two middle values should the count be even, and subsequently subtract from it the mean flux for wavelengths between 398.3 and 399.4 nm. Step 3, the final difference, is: -3.1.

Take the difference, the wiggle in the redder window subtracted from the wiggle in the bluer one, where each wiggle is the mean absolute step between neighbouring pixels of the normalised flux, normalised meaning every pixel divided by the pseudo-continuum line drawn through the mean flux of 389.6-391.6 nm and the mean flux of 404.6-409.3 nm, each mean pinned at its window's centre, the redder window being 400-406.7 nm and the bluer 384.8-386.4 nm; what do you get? 0.064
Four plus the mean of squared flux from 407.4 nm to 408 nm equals 107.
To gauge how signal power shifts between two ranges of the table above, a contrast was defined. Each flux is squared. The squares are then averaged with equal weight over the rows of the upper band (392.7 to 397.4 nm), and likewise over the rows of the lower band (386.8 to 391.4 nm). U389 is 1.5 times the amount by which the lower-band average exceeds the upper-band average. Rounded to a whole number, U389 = 45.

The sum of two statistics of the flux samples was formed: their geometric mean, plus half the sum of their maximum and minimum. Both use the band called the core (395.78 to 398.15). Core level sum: 10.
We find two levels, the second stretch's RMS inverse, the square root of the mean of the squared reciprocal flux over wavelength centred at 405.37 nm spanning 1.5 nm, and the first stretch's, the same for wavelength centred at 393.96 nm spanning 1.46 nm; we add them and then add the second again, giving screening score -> 0.661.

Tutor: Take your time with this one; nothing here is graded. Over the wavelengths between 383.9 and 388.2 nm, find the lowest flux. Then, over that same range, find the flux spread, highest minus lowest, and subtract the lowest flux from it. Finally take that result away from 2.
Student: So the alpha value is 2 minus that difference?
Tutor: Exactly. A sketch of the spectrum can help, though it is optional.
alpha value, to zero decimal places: -1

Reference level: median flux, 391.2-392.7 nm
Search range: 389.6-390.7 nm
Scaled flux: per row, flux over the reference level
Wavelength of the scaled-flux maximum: 389.719 nm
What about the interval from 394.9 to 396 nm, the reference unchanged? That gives 395.687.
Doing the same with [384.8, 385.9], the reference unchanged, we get 385.436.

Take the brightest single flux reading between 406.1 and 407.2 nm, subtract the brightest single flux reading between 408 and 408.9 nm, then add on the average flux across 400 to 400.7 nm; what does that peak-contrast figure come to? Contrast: 11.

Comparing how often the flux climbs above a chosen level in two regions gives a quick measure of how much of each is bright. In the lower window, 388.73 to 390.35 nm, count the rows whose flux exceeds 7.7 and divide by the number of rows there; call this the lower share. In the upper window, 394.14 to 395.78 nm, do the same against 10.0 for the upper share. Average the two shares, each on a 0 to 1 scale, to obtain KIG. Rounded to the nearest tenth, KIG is 0.3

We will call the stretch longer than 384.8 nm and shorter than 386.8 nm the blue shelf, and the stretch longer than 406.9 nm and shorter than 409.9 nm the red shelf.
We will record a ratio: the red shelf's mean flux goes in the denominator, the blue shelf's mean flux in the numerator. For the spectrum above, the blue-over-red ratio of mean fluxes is 0.76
